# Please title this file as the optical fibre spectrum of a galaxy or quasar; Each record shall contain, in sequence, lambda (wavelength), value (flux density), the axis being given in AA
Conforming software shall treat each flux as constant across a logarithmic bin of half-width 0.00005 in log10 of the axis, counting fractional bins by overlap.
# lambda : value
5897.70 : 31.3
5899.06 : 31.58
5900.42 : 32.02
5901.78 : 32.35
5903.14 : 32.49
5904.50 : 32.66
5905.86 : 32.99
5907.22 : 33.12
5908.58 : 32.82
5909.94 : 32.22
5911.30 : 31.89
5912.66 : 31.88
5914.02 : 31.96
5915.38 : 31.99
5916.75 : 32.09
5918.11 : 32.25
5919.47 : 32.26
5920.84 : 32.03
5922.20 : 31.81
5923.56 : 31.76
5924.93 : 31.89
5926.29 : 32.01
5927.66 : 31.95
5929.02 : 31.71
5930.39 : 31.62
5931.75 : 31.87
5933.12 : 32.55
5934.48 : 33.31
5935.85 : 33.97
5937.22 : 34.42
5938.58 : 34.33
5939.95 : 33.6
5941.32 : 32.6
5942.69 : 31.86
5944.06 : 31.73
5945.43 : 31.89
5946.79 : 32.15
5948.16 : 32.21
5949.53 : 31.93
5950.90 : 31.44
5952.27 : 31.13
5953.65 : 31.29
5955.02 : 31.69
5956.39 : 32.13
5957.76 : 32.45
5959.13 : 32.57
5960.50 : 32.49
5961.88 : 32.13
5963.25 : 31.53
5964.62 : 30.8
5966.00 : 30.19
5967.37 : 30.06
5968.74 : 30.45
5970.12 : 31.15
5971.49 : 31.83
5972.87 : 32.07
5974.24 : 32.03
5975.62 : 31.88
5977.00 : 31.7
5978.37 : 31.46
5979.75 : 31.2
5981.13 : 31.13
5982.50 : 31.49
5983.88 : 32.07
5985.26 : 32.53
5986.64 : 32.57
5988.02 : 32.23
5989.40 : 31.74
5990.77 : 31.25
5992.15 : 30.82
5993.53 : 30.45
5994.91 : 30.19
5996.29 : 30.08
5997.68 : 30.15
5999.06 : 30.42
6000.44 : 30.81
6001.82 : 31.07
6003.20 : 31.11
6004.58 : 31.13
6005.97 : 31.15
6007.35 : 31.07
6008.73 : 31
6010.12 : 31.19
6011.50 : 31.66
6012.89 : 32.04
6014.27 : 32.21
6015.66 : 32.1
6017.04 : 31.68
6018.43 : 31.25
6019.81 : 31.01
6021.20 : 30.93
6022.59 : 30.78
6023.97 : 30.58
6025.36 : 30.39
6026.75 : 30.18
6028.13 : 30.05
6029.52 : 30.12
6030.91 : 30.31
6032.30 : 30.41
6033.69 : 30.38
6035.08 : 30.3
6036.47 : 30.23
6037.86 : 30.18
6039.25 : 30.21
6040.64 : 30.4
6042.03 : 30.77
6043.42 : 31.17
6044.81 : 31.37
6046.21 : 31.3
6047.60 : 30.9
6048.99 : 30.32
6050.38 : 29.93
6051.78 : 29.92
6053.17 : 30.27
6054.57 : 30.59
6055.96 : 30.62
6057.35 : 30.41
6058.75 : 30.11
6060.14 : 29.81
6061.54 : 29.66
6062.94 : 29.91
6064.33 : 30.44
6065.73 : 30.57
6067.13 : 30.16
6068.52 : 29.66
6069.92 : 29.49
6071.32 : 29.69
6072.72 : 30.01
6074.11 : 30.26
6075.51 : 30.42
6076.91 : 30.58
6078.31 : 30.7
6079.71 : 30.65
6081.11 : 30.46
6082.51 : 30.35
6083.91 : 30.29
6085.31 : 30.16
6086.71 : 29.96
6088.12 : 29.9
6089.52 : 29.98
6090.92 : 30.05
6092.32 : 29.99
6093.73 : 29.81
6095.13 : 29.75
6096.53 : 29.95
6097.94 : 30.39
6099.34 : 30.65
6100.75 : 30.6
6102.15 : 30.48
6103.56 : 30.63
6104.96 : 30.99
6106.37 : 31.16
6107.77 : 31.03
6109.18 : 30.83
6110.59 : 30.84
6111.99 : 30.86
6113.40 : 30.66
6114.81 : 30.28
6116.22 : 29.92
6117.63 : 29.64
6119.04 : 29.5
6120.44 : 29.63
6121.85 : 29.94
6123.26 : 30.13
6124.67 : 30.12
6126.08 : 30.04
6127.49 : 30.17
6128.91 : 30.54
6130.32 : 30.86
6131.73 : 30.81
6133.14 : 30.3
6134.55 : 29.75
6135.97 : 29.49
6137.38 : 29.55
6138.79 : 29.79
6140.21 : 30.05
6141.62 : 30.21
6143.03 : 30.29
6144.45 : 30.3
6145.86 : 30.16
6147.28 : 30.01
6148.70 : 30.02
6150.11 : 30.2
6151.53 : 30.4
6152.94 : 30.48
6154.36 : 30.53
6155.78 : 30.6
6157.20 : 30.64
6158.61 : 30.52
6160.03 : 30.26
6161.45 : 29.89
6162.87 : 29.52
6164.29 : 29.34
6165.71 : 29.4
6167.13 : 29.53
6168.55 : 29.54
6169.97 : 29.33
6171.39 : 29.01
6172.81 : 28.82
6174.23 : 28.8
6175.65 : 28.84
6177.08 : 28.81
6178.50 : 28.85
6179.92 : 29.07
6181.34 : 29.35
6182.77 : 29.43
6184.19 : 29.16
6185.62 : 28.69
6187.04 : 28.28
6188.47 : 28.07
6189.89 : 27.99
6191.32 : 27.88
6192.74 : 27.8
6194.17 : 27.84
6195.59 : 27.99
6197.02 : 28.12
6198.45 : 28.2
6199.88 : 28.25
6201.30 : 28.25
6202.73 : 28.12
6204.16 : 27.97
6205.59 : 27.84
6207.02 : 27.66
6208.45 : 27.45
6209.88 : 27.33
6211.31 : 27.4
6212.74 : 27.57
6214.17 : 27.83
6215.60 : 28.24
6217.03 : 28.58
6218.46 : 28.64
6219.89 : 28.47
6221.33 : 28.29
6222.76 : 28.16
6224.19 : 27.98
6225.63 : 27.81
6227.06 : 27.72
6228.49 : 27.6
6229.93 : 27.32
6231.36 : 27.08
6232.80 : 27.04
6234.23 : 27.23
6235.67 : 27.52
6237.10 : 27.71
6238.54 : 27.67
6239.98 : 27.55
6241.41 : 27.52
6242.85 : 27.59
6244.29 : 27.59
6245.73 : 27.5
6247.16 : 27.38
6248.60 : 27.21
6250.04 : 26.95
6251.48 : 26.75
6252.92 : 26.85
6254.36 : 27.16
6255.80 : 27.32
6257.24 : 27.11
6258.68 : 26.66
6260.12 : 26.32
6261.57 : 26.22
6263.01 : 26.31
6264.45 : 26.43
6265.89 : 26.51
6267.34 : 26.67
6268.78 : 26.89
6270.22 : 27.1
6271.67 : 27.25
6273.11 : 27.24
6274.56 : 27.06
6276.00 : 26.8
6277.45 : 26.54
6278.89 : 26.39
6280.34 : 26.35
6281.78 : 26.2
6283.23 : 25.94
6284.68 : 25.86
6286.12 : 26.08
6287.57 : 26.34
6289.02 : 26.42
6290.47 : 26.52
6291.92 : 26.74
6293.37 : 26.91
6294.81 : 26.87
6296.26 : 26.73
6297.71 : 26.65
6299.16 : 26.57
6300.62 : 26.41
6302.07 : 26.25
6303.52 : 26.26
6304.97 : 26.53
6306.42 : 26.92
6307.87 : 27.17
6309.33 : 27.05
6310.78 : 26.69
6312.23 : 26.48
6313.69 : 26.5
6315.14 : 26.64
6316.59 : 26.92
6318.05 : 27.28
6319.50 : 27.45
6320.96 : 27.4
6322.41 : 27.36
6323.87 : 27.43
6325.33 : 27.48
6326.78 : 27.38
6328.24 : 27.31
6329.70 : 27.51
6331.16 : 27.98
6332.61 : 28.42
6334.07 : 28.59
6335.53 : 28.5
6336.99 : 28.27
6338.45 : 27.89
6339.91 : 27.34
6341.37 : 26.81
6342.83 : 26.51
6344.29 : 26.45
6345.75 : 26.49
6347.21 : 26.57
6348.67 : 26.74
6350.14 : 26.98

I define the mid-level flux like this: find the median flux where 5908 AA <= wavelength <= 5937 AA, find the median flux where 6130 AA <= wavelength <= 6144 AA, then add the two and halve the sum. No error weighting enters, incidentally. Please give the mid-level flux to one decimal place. 31.1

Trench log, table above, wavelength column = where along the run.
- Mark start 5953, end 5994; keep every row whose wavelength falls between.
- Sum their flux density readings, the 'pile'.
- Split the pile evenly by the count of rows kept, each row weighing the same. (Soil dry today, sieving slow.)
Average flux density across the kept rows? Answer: 31.6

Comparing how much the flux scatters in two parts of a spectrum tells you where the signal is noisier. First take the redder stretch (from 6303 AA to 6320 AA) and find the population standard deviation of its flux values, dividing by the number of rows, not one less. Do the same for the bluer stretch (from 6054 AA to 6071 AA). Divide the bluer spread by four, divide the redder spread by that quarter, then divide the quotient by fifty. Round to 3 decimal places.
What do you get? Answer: 0.072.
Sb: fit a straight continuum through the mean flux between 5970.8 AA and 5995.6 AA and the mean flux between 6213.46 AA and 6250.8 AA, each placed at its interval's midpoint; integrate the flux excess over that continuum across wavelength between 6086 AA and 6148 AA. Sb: 45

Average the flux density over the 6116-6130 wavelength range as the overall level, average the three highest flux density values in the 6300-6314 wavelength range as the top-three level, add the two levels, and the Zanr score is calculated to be 57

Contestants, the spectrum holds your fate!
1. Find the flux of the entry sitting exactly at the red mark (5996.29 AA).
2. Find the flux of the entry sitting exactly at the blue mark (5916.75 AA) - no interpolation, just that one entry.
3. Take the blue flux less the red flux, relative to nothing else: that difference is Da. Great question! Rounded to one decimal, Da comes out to 2.0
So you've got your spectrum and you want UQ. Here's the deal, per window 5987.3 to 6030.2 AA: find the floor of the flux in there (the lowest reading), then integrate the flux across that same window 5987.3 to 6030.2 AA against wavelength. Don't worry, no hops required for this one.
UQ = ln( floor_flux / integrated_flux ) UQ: -3.8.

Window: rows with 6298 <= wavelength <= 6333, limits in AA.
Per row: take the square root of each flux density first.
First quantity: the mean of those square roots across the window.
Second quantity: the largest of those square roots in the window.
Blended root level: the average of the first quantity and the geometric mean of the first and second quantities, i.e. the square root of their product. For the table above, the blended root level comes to 5.23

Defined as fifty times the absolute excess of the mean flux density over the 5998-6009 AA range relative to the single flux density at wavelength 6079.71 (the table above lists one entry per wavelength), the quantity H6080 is 16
